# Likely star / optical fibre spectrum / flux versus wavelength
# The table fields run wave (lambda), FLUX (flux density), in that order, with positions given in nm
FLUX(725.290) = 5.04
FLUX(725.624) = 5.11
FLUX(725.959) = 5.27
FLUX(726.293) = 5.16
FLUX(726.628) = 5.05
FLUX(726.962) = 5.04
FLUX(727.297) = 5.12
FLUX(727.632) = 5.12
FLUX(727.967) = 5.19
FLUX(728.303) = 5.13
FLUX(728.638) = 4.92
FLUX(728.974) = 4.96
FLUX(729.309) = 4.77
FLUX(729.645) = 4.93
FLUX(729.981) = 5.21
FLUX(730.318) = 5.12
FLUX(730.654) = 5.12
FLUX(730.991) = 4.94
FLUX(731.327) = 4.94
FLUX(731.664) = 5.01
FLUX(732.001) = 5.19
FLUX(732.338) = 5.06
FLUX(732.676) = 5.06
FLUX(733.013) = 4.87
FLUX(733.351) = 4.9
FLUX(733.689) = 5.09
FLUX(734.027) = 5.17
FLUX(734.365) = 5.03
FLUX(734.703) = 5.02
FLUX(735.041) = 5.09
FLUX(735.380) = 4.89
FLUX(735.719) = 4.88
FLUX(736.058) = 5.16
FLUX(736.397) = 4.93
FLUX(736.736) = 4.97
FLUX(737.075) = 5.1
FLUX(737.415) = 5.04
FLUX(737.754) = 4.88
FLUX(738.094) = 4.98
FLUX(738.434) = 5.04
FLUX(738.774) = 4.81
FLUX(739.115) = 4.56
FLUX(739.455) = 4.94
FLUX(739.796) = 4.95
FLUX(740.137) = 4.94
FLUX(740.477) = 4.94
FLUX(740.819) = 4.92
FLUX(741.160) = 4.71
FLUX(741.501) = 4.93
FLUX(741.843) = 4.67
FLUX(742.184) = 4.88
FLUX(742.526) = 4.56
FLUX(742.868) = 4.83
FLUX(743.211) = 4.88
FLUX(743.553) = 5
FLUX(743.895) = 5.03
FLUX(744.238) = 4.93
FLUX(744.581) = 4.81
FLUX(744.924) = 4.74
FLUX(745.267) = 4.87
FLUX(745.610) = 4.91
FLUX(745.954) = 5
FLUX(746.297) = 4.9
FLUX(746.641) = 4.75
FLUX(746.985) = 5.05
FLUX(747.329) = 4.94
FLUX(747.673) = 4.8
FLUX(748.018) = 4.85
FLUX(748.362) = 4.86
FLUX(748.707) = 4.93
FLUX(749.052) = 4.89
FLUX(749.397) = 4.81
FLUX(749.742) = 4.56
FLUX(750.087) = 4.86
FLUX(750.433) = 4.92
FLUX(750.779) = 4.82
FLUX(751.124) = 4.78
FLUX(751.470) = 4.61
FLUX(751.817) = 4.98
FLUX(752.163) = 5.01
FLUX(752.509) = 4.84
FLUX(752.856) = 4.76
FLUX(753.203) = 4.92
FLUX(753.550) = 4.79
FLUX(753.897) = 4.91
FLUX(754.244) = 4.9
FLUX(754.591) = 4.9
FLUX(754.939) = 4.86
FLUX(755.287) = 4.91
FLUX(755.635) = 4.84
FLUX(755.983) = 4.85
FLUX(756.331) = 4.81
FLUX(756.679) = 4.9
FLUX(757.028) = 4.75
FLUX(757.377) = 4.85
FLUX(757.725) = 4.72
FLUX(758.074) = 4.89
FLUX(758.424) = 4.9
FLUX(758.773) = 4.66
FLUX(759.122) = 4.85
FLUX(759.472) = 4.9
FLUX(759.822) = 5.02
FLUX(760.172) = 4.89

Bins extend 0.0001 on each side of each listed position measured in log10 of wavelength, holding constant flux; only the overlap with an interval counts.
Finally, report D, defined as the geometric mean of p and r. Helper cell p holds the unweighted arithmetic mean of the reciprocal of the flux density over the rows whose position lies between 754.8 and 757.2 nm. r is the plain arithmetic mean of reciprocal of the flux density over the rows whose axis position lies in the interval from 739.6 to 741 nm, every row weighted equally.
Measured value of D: 0.2045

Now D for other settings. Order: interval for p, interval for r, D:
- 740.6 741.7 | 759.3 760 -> 0.2039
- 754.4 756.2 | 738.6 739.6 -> 0.2076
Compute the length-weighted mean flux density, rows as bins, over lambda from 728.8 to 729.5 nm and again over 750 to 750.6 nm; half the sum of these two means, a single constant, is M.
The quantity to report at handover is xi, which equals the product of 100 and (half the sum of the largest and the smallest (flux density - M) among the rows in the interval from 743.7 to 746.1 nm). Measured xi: 1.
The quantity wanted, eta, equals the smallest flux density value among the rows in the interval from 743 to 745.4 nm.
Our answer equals 4.74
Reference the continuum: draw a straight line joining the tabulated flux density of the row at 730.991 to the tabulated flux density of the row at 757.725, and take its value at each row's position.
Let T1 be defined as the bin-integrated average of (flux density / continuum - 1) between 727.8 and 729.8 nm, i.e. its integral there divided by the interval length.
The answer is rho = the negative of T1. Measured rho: -0.005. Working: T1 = 0.005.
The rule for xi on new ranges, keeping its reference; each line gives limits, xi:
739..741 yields -12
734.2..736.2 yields 14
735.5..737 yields 14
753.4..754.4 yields -3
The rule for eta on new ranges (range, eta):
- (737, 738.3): 4.88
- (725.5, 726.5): 5.11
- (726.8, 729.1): 4.92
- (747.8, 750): 4.56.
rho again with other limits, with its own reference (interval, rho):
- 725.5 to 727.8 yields -0.030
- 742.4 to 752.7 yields -0.011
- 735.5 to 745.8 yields -0.007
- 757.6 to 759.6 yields -0.023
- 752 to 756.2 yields -0.026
